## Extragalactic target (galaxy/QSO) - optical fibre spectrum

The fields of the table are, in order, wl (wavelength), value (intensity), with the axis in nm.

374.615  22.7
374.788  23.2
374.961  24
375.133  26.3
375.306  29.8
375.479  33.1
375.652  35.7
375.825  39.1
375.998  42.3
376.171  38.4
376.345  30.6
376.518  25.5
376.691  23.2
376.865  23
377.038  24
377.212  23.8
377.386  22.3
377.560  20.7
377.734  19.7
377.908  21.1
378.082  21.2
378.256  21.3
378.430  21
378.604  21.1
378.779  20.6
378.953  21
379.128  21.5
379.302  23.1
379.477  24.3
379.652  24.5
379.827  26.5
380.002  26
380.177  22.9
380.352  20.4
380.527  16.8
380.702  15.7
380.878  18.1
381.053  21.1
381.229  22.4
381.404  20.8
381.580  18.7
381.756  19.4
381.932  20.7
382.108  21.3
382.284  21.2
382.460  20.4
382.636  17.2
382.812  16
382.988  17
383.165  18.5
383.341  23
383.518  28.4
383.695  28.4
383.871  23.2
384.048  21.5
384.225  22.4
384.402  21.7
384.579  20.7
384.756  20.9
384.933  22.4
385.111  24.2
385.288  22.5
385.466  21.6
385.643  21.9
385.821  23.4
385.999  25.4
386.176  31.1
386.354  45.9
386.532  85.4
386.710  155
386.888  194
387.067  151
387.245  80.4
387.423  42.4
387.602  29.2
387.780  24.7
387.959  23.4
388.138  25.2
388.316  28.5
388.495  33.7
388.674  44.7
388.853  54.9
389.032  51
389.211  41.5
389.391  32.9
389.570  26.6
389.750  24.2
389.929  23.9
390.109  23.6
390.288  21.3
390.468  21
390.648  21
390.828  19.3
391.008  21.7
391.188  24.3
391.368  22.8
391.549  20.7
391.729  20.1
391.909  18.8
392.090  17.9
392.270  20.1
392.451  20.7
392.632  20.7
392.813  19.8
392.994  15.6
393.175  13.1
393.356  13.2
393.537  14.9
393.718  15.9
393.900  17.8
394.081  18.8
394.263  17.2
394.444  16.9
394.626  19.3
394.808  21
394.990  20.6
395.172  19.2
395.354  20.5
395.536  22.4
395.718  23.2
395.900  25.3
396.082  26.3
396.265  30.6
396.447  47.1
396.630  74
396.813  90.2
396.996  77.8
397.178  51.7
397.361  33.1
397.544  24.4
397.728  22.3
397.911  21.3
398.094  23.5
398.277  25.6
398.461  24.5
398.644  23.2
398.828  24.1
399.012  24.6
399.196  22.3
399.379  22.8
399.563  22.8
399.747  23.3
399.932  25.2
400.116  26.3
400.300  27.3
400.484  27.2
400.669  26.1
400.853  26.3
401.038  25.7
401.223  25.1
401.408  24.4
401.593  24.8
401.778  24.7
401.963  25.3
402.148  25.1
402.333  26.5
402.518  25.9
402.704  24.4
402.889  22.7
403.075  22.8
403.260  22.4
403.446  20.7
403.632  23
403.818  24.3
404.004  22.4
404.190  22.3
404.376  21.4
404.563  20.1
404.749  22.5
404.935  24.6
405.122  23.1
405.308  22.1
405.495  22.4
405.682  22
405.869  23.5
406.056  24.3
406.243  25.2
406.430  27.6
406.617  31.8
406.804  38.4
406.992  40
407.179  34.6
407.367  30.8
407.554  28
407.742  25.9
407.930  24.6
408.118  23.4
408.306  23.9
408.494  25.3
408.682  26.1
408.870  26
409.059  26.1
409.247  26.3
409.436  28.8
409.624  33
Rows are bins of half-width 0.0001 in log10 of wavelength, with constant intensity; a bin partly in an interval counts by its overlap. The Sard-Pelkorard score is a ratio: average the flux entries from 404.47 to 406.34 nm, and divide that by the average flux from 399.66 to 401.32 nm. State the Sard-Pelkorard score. 0.9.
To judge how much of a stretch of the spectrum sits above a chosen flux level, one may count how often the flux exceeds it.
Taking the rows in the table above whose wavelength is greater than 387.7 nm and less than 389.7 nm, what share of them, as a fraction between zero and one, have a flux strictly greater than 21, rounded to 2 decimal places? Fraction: 1.00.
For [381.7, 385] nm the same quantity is 0.53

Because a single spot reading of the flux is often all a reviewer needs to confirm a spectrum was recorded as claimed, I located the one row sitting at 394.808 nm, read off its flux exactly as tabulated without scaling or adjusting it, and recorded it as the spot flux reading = 21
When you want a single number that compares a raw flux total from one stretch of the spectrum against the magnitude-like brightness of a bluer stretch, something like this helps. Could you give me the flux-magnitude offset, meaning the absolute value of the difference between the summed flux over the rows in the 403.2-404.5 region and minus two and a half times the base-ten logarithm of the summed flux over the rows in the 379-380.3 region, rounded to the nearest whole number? 162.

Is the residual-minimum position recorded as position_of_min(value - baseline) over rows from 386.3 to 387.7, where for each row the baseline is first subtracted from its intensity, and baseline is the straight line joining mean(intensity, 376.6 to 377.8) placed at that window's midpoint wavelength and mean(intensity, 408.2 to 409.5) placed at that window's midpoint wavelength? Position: 387.602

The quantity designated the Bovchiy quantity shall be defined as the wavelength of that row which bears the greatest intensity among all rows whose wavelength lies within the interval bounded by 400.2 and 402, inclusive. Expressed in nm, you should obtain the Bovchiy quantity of 400.300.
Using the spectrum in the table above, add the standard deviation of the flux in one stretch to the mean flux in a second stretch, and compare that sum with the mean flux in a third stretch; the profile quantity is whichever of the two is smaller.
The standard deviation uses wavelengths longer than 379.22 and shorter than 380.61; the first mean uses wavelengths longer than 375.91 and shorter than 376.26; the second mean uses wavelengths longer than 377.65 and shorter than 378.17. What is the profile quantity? 20.7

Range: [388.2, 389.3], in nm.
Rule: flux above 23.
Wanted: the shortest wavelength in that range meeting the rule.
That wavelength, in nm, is 388.316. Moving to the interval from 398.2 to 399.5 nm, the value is 398.277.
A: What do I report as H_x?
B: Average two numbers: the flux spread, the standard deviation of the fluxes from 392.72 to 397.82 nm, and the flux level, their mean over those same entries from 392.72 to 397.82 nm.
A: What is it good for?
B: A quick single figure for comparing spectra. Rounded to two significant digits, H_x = 25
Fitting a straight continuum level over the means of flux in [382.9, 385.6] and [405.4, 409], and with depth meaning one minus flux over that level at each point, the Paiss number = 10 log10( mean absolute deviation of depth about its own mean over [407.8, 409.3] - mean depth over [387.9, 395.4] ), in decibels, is -19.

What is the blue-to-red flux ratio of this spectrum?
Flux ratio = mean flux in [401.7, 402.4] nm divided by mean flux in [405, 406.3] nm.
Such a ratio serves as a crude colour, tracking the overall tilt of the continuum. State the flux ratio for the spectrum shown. 1.09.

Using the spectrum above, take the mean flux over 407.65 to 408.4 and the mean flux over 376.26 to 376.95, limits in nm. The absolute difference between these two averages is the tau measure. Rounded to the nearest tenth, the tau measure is 1.1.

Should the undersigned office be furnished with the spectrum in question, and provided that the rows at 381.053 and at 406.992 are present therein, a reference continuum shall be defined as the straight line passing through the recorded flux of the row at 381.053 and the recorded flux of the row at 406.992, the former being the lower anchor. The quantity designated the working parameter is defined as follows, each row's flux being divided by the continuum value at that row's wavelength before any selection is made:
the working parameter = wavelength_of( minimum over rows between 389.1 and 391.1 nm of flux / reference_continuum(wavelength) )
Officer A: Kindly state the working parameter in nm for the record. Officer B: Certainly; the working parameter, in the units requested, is 390.828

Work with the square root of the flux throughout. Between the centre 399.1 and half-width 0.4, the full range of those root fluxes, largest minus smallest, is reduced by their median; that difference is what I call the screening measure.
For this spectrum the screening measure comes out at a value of -4.6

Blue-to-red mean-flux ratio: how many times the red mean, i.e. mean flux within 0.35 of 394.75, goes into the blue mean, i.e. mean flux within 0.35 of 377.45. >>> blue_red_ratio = 1.11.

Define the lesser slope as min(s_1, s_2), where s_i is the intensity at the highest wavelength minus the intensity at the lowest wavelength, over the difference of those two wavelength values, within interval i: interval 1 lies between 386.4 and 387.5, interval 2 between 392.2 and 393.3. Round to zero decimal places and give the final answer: -48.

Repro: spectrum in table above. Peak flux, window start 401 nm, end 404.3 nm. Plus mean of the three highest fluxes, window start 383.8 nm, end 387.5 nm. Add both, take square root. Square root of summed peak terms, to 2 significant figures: 14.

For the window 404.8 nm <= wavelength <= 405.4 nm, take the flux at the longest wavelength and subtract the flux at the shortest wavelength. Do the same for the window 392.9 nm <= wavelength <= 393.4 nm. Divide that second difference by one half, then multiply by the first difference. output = 12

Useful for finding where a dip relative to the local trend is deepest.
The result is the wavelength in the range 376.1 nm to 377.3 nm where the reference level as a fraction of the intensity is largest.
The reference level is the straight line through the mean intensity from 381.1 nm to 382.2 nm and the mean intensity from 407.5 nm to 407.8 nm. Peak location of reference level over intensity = 376.865 nm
